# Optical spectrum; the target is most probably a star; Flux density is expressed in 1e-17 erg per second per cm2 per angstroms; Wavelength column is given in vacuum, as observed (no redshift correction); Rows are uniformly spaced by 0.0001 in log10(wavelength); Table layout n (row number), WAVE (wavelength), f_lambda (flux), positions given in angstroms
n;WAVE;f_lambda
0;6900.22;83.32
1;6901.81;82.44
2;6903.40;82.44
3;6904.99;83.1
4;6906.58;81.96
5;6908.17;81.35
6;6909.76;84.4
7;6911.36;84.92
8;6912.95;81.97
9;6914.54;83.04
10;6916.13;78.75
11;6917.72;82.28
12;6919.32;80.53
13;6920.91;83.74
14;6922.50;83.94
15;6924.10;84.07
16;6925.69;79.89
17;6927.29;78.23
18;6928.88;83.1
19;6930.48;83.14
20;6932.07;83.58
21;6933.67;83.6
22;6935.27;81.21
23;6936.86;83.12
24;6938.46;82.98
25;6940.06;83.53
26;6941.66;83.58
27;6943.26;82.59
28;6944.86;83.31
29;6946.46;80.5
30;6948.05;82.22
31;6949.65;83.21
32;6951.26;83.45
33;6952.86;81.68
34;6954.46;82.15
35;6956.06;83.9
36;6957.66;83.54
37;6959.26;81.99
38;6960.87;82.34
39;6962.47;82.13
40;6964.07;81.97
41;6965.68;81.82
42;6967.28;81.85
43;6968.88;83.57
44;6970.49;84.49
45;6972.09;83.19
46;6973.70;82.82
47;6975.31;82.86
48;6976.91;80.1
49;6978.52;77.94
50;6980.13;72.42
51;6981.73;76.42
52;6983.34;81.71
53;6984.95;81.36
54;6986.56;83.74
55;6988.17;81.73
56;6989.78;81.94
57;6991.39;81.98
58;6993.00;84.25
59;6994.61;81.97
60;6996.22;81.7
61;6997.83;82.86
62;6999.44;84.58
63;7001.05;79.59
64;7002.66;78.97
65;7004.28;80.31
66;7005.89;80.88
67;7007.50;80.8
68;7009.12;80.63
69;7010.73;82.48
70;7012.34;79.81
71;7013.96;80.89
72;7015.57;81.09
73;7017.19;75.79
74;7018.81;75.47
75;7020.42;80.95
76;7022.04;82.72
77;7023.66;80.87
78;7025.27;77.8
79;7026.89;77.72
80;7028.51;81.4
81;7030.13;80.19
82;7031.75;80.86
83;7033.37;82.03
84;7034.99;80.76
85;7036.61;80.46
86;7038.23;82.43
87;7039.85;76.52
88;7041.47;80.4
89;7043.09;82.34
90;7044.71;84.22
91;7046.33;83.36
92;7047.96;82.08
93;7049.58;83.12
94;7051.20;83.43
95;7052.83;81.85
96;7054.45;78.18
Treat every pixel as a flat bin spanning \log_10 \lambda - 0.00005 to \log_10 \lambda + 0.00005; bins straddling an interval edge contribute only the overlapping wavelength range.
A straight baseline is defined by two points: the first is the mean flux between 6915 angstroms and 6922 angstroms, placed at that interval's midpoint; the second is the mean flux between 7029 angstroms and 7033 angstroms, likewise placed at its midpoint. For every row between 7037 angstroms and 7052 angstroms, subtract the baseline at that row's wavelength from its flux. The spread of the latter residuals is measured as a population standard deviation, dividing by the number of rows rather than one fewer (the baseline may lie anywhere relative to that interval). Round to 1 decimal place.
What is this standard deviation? 2.2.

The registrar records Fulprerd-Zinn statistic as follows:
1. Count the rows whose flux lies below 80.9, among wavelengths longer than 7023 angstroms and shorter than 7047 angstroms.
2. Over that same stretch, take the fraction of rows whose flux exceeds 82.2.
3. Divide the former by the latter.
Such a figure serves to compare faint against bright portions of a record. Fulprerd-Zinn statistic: 34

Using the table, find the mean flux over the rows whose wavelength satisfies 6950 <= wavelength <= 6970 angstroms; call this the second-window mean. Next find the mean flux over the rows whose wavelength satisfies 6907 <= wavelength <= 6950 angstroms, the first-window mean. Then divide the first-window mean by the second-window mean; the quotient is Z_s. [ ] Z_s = 0.999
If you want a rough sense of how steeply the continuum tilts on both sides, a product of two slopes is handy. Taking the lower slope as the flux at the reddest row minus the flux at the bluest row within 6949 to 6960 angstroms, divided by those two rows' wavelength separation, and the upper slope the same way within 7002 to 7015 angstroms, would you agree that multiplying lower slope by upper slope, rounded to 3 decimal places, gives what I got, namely -0.022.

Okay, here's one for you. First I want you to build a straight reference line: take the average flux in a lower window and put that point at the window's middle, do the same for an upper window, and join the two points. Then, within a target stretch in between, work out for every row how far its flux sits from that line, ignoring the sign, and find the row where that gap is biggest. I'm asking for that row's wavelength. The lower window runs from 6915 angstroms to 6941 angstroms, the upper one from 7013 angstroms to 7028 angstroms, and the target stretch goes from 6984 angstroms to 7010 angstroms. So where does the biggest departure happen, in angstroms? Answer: 6999.44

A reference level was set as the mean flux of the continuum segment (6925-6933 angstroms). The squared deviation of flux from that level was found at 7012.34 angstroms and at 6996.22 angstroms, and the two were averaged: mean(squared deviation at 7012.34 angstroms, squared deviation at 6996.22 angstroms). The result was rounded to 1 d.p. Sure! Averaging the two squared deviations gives 1.6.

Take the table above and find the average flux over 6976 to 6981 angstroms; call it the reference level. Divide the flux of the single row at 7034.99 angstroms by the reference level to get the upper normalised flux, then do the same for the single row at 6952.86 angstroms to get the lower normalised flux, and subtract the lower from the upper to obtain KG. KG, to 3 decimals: -0.012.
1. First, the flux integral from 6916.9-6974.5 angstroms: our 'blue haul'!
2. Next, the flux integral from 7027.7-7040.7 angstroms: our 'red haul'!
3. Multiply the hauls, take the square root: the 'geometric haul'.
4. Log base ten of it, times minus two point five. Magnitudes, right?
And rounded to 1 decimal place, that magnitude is -8.4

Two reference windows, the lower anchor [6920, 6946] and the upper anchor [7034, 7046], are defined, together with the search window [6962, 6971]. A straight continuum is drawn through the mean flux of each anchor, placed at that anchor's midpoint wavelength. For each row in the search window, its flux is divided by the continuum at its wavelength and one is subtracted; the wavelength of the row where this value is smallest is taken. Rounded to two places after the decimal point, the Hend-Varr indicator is 6965.68 angstroms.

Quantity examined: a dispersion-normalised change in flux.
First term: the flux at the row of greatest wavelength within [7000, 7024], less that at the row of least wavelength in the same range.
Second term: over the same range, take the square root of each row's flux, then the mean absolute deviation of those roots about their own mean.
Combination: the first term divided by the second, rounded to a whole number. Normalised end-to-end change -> 16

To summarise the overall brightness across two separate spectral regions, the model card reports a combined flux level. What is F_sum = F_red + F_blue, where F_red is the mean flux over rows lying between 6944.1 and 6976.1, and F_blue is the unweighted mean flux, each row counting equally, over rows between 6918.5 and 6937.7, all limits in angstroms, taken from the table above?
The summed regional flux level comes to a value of 165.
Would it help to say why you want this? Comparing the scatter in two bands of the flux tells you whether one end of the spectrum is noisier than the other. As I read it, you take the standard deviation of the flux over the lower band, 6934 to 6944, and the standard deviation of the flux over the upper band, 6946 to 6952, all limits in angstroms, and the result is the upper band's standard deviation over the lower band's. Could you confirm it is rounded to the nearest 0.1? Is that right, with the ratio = 1.5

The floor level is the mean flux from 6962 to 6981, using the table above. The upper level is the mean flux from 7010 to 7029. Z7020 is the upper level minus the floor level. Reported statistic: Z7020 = -1.5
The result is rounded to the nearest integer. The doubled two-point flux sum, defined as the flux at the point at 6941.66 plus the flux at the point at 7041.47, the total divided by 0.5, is 328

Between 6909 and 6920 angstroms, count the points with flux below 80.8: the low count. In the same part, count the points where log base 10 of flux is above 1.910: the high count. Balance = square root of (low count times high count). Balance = 3.2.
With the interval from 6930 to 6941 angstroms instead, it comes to 0.0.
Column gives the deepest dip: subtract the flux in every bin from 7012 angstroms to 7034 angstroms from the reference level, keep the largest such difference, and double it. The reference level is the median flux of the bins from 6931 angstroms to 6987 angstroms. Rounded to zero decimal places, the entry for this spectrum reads 14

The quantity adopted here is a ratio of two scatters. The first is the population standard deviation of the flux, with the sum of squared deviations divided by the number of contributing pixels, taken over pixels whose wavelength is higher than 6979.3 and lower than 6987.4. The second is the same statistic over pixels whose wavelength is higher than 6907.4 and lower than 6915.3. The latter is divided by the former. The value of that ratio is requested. 0.33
